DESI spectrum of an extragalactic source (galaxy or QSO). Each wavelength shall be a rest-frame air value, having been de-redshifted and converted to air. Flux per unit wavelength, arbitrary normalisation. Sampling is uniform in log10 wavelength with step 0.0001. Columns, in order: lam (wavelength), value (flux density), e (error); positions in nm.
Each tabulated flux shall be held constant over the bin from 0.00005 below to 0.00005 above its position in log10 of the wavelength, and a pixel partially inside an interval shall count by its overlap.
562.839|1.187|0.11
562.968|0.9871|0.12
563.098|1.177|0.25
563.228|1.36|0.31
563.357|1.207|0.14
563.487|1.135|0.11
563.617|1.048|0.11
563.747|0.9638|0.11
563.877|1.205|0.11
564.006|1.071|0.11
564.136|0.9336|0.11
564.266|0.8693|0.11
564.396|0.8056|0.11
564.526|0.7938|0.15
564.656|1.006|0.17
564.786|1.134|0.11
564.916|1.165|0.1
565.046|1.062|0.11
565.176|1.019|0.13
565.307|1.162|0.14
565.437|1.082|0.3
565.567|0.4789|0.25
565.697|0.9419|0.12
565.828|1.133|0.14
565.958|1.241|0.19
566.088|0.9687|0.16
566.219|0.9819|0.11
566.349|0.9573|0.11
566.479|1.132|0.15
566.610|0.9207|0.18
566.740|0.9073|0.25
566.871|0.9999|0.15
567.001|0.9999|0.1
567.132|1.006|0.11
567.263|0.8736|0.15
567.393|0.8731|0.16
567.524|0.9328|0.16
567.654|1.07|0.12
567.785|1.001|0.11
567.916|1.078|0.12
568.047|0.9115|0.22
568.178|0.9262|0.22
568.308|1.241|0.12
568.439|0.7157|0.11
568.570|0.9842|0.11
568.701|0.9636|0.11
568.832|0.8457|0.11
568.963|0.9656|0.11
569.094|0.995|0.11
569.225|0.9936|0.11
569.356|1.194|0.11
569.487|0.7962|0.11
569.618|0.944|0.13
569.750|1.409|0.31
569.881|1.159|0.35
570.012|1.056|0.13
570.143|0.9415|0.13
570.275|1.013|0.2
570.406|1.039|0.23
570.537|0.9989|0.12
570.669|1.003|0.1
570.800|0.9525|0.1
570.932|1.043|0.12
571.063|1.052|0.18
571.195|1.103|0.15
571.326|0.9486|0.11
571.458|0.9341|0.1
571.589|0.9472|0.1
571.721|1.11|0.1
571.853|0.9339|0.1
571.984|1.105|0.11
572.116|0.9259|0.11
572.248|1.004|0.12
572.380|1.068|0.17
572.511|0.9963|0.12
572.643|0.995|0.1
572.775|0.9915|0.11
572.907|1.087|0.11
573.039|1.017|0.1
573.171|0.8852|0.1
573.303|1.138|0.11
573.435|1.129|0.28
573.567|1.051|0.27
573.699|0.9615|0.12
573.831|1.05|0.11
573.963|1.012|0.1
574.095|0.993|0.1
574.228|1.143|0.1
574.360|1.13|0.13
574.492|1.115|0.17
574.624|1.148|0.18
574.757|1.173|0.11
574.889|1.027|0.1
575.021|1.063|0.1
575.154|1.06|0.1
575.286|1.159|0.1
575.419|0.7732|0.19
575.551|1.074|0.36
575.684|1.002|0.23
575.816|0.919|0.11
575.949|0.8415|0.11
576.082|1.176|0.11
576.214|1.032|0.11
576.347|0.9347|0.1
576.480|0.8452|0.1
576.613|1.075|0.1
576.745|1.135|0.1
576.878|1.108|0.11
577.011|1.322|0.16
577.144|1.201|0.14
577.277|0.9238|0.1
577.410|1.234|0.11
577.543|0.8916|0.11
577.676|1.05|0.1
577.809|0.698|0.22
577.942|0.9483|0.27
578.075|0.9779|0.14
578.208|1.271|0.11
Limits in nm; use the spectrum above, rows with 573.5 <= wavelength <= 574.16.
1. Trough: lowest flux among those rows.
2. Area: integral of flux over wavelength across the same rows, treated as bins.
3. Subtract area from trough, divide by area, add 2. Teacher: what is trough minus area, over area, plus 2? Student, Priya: 2.44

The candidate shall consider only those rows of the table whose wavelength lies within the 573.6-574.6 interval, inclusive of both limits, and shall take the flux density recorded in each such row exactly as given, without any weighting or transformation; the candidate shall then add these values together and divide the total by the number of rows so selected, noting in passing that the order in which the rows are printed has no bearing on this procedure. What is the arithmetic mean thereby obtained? 1.06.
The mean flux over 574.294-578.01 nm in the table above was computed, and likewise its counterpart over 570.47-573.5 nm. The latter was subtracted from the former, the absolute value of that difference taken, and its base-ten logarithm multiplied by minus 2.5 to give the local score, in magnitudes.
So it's 4.15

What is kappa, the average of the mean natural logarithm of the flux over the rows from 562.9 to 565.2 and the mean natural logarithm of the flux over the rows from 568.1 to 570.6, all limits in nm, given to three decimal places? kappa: 0.020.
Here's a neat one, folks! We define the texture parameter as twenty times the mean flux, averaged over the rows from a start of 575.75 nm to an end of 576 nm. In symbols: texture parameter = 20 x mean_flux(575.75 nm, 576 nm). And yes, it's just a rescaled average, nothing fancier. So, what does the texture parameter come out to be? 17.6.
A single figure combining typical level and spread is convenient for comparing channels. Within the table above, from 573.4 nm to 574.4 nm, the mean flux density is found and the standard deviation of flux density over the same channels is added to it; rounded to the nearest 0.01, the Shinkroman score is 1.12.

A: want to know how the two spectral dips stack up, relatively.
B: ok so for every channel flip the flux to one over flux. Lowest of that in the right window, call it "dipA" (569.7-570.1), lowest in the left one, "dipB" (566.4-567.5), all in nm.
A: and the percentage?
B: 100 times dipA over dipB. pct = 80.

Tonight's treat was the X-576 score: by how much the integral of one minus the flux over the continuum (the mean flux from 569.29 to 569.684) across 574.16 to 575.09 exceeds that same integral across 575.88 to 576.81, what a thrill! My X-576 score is -0.10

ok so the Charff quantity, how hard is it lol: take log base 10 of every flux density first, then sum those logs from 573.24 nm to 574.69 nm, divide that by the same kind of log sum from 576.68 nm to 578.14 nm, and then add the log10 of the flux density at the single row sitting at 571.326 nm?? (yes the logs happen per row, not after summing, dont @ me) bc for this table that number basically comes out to 2.5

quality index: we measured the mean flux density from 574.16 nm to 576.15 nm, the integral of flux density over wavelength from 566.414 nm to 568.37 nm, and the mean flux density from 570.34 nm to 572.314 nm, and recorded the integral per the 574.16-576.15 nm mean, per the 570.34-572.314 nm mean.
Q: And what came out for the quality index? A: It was 1.83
